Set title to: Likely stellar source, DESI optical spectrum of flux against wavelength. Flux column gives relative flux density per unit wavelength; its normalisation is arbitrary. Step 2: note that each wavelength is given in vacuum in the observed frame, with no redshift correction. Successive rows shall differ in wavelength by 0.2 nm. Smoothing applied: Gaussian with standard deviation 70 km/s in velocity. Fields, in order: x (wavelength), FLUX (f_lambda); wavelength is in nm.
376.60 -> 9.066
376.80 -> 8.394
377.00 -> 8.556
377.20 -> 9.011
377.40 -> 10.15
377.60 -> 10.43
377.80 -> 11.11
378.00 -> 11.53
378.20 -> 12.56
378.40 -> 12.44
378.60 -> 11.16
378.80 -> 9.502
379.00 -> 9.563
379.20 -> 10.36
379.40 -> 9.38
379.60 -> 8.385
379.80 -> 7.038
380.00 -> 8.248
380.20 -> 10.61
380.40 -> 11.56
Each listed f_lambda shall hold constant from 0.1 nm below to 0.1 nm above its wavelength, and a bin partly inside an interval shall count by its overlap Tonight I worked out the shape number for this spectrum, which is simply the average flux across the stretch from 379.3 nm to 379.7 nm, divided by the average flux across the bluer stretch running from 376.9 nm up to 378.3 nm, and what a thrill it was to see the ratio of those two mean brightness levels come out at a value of 0.85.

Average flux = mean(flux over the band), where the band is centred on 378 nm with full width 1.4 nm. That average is 11.3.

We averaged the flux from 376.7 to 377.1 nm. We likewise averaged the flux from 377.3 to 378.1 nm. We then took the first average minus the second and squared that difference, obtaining 5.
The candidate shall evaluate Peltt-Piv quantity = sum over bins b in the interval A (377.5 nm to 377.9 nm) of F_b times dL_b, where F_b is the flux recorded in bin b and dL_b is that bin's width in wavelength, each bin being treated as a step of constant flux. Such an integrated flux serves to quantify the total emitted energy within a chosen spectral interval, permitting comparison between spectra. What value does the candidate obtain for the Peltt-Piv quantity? 4.3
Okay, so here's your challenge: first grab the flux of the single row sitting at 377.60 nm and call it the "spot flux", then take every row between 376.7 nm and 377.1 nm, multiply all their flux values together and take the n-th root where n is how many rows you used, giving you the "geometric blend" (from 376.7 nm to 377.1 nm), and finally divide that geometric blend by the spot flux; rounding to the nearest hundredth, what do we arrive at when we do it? 0.81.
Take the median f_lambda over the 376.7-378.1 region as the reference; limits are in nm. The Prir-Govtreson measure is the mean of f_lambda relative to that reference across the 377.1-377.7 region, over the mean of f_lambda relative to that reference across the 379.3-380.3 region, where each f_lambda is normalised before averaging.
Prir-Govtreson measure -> 1.1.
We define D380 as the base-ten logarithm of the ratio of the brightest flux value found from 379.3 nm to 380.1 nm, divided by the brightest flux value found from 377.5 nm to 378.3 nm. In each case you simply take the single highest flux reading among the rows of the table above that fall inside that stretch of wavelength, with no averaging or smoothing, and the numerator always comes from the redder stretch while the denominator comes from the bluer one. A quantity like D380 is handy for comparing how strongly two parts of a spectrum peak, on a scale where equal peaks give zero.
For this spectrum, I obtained -0.13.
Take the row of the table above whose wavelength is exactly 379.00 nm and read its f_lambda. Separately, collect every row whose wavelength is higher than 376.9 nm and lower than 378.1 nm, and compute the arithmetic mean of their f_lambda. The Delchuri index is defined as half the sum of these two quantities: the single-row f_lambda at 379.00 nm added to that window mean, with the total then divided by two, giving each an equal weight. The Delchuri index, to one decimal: 9.8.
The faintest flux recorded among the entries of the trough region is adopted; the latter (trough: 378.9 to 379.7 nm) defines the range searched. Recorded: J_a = 8.385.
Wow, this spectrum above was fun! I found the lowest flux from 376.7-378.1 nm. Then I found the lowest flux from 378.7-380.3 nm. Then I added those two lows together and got 15.4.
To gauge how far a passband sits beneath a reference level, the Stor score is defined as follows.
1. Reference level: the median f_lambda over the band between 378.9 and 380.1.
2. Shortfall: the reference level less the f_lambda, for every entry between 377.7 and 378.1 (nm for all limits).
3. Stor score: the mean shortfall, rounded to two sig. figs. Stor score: -2.4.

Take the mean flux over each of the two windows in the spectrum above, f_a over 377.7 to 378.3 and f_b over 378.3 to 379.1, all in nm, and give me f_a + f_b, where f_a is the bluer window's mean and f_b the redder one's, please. 22.4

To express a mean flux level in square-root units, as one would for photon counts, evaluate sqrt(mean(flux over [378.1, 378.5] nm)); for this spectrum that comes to 3.54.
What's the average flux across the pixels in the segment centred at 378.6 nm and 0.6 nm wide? 11.03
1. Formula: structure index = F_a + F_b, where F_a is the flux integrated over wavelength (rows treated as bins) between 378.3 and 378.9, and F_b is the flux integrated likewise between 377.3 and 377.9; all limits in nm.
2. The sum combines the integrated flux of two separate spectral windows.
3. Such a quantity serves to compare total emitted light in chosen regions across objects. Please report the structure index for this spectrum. 13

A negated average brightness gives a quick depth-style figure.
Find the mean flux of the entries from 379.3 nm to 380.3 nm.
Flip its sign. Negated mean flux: -8.7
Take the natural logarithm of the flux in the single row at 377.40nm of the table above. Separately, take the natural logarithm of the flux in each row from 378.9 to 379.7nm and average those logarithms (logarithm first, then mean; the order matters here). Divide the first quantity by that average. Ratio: 1.03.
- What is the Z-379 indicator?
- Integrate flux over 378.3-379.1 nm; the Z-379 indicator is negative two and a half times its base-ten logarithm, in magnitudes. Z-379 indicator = -2.33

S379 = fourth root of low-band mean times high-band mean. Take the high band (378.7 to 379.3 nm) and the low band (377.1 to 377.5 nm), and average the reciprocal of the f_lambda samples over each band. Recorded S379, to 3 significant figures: 0.322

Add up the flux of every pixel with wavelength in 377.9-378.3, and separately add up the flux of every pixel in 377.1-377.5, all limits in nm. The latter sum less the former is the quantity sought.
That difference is -5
